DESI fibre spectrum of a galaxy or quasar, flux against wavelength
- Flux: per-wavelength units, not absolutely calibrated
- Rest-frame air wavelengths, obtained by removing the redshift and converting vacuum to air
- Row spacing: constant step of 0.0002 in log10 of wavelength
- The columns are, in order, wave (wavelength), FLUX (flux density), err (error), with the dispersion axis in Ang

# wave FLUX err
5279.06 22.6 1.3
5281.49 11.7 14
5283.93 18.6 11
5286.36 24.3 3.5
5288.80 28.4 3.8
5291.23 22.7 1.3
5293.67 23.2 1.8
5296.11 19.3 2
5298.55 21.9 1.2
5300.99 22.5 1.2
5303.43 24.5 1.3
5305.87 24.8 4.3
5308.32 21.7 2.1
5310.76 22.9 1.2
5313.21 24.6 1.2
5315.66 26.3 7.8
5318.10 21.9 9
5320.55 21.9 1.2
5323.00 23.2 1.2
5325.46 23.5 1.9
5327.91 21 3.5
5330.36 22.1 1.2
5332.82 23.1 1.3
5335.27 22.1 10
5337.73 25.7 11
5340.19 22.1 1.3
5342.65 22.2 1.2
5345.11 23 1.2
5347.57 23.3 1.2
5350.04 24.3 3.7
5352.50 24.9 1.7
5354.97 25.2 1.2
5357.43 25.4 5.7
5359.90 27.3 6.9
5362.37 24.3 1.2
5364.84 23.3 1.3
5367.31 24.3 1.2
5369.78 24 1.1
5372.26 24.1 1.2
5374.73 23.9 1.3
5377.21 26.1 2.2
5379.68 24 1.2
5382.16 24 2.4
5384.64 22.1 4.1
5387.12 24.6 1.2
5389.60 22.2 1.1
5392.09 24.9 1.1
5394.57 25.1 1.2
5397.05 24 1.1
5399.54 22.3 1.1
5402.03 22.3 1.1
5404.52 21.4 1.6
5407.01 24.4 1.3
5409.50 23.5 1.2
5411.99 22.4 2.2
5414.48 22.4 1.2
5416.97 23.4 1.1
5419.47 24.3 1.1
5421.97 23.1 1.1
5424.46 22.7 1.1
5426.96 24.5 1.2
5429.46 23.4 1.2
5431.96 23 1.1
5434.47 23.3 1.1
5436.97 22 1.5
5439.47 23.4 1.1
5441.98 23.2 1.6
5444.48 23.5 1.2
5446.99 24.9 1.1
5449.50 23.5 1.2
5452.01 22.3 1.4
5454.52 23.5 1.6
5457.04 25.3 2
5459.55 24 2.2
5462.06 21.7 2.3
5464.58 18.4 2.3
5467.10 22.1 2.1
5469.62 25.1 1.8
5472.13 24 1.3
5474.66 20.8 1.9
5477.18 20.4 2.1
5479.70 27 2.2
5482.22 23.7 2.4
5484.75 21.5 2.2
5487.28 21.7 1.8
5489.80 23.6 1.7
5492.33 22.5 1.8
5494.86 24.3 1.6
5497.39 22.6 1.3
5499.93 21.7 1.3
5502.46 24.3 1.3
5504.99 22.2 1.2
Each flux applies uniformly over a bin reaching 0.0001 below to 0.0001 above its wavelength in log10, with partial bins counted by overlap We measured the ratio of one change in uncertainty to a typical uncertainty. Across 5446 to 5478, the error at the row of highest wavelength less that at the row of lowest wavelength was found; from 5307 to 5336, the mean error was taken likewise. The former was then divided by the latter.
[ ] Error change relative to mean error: 0.3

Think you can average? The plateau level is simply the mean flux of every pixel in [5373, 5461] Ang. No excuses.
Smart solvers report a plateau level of 23.5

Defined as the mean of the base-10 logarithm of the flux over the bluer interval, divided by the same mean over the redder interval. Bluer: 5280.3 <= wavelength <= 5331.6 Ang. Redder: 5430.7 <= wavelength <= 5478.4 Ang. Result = 0.99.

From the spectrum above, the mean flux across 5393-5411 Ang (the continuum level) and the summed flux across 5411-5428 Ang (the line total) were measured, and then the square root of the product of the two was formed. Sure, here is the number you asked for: 61.6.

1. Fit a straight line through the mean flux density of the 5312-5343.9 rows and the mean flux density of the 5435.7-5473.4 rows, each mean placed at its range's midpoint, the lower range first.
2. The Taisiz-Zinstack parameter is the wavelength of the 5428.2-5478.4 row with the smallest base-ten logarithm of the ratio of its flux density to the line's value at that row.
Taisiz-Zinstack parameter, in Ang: 5464.58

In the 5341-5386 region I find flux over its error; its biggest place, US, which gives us 5369.78 Ang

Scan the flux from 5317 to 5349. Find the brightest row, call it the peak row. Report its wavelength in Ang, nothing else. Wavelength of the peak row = 5337.73 Ang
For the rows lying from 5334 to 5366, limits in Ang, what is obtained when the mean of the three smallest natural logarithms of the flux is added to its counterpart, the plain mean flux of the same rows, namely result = 27.2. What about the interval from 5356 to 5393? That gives 27.4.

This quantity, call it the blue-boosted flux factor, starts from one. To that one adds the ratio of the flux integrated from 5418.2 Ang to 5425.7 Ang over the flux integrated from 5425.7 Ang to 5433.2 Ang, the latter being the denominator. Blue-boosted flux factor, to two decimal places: 1.99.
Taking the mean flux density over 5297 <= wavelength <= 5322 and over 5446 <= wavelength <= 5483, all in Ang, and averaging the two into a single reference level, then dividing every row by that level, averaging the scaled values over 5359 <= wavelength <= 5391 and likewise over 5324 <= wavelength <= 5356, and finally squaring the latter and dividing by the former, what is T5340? 0.97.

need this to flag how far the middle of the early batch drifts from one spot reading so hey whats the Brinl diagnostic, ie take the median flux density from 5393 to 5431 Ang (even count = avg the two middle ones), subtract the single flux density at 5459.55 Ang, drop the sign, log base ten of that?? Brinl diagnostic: -0.2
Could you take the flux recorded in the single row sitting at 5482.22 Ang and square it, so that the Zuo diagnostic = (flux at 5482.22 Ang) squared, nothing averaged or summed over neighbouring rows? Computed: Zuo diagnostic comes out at 562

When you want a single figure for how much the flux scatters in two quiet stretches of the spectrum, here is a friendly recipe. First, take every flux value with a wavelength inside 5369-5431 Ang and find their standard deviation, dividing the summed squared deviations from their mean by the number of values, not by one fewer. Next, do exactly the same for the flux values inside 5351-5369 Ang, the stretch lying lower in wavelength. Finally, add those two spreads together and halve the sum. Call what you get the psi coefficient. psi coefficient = 1.1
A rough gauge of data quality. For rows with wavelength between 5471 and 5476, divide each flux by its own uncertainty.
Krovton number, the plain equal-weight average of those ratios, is 15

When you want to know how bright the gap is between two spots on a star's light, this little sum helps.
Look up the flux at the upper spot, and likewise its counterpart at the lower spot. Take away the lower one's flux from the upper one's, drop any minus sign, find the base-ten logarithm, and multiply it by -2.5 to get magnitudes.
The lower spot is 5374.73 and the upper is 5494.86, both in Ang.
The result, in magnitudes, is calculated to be 1.0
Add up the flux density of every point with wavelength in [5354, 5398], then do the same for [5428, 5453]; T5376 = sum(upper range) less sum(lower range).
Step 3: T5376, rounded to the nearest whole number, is -206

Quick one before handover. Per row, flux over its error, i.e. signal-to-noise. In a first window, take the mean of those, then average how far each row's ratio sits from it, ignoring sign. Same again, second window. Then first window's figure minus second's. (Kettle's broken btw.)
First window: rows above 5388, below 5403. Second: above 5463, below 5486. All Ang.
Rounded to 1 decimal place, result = -1.5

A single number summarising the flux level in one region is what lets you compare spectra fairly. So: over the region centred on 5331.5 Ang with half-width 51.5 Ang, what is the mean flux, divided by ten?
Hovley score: 2.328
